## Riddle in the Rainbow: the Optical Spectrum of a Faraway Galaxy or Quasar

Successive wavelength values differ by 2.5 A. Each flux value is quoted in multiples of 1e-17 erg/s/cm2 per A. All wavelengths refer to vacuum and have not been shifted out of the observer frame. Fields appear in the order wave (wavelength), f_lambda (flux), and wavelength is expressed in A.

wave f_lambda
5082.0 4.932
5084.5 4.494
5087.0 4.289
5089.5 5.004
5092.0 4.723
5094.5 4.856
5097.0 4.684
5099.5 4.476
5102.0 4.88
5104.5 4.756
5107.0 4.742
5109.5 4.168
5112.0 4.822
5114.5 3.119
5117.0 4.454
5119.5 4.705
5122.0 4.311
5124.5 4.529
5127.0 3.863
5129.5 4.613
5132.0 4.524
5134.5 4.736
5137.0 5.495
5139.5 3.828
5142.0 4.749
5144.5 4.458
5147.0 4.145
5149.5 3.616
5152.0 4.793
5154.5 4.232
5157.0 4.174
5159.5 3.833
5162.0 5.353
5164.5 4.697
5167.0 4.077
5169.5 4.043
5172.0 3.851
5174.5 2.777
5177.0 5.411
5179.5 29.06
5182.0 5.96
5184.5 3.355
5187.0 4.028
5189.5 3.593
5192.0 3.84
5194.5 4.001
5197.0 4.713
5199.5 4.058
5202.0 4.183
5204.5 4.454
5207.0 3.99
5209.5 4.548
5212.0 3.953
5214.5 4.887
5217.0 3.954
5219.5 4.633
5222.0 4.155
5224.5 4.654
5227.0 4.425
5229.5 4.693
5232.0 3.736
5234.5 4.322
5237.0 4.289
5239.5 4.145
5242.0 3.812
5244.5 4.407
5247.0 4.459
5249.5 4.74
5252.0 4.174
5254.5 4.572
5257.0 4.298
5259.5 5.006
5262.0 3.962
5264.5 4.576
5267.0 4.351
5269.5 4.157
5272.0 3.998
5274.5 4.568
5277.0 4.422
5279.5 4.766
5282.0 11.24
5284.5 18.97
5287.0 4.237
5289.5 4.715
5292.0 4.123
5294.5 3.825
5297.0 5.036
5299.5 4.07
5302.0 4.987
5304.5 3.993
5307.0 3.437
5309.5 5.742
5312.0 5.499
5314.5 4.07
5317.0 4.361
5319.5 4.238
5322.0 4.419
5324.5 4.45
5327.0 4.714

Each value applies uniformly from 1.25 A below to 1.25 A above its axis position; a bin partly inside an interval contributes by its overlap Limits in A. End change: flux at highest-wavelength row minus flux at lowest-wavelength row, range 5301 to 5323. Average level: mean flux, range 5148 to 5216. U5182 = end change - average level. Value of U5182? -5.7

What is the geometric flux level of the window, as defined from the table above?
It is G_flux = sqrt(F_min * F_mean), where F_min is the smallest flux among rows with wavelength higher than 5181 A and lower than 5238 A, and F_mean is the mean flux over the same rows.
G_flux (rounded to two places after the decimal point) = 3.79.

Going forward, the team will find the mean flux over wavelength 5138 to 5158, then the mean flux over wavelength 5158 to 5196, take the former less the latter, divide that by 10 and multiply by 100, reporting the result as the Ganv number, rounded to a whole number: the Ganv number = -16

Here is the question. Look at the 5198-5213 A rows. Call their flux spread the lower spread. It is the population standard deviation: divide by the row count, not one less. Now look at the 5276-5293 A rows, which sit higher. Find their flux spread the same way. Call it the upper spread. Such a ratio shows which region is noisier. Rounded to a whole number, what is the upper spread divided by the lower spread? 23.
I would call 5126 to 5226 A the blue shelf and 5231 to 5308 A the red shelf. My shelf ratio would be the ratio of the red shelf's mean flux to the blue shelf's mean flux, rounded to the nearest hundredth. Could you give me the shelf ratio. 1.02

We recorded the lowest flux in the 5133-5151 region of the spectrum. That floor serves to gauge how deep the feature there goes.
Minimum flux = 3.616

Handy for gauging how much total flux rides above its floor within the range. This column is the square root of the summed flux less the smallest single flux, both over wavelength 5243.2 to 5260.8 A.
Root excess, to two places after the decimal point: 5.24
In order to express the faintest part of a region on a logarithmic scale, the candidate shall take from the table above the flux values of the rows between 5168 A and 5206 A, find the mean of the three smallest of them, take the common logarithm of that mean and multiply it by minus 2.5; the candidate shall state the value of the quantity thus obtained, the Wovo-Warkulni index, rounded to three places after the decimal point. -1.277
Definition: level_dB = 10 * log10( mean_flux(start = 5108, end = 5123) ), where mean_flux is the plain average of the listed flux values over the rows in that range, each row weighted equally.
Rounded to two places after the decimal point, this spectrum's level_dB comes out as 6.30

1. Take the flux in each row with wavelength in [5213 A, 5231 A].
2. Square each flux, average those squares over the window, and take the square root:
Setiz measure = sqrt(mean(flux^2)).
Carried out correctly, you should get 4.5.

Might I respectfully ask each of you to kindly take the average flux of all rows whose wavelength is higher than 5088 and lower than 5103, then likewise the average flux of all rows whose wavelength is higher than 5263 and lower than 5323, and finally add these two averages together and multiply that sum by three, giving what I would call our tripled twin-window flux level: 30.3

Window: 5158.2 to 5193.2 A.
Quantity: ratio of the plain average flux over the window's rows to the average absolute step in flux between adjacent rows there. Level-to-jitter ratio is 1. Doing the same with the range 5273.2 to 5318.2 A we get 2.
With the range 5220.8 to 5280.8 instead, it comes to 11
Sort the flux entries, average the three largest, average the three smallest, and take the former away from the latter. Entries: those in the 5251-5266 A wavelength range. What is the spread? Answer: -0.57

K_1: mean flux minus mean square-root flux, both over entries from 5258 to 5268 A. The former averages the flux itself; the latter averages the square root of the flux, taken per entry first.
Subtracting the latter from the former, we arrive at 2.36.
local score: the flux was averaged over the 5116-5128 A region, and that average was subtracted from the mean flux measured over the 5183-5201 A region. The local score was -0.4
